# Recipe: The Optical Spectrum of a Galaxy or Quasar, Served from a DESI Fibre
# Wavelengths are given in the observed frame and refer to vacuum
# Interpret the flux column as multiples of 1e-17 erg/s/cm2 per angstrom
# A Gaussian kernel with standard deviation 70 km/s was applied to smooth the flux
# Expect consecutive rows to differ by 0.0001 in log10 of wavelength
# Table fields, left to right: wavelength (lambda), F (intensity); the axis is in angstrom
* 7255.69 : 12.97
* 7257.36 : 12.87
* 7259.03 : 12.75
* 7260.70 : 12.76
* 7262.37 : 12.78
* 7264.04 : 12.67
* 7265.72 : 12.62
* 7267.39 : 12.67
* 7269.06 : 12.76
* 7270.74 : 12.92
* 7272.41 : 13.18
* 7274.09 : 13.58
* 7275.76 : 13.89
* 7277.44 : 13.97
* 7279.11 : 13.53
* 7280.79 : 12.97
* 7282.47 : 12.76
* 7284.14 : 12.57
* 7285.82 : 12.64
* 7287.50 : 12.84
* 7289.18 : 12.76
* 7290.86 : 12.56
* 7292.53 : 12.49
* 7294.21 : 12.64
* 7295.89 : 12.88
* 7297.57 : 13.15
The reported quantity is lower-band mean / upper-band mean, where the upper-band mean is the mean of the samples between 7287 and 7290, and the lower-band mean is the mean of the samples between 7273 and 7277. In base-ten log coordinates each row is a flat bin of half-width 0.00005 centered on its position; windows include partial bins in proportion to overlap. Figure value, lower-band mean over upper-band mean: 1.07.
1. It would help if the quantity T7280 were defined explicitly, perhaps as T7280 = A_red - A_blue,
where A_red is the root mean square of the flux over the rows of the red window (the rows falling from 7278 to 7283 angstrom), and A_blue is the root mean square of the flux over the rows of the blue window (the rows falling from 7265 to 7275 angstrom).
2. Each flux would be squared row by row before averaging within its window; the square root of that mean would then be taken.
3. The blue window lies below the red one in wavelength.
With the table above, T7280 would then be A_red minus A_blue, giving 0.13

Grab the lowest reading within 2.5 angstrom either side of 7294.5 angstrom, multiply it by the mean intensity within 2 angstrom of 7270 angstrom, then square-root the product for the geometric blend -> 12.7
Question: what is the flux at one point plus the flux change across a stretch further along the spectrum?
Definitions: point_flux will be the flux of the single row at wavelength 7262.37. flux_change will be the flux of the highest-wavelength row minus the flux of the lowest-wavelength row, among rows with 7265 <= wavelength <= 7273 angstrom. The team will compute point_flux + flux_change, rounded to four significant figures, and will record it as 13.34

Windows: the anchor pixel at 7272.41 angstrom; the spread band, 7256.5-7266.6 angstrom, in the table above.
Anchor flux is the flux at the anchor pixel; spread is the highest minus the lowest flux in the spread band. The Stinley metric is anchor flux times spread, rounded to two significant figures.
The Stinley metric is 3.3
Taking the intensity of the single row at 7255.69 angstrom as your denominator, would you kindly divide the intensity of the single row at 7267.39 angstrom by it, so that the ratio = 0.98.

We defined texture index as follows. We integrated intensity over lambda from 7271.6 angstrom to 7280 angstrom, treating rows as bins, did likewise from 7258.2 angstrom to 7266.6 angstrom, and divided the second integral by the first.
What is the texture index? 0.93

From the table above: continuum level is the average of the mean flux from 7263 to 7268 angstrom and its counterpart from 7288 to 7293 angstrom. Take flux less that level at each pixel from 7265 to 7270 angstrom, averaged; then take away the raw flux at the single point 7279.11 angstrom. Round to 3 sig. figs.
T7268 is -13.5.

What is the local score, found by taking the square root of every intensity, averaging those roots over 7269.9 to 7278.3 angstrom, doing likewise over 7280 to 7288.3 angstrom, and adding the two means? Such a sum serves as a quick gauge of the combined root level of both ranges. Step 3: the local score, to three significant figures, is 7.25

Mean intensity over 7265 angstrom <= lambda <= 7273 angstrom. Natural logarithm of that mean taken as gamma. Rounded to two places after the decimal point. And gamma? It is 2.55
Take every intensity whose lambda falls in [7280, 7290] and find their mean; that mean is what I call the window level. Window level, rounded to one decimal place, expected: 12.8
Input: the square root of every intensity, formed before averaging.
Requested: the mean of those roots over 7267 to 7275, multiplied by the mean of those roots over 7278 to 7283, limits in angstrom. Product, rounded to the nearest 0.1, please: 13.1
